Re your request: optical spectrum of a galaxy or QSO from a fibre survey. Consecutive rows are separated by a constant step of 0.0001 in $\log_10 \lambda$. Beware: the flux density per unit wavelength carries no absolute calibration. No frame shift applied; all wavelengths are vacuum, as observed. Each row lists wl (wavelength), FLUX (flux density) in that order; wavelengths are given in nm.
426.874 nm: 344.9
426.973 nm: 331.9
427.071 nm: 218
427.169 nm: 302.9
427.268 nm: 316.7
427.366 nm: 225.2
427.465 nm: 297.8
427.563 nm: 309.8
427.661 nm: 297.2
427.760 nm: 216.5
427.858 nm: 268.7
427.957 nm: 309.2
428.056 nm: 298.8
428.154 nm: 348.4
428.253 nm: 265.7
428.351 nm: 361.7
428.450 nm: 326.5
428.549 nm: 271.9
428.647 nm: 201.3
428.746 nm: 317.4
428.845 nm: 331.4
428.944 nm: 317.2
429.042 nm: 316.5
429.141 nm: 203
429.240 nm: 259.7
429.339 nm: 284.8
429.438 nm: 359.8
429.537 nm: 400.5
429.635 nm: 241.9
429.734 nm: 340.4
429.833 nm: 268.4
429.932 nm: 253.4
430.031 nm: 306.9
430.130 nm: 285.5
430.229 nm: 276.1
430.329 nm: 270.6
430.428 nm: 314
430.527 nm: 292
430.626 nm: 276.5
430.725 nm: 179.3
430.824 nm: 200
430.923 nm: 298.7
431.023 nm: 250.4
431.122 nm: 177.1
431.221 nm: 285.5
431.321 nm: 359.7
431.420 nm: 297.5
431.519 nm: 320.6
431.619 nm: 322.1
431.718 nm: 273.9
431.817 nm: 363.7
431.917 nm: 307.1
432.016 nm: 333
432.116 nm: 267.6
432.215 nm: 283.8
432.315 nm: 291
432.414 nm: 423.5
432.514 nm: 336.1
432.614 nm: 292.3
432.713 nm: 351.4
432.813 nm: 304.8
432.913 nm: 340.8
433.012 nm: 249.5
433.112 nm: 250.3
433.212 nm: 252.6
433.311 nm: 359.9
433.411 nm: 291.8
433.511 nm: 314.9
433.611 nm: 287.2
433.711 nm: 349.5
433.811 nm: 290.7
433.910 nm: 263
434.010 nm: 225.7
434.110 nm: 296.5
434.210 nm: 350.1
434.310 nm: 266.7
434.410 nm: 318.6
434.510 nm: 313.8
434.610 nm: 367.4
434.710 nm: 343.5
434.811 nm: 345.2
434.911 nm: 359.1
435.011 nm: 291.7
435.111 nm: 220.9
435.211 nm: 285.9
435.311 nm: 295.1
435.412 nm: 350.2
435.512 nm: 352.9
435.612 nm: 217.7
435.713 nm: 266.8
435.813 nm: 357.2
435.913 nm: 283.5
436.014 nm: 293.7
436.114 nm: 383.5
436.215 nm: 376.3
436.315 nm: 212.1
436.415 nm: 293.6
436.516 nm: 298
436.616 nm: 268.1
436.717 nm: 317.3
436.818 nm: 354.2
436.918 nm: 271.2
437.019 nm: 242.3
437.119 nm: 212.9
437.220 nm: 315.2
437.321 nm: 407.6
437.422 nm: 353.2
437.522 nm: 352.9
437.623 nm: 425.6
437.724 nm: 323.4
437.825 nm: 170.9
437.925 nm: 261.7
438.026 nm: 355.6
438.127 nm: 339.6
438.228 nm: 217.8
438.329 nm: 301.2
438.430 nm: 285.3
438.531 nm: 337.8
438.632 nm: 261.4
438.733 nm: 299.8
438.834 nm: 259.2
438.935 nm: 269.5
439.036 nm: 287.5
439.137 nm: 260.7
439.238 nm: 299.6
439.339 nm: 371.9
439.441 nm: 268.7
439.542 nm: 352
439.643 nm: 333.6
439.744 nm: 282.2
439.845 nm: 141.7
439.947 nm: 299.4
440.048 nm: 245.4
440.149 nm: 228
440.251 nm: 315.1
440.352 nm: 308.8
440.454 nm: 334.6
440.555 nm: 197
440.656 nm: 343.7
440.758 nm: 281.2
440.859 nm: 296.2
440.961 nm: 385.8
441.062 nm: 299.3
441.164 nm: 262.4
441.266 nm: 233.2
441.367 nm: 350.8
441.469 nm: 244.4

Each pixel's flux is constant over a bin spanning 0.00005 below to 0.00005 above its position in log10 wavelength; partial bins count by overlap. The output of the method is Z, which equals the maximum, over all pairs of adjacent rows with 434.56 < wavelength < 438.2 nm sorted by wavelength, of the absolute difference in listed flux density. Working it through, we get 164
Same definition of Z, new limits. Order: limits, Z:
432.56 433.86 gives 107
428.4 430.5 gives 159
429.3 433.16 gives 159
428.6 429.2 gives 116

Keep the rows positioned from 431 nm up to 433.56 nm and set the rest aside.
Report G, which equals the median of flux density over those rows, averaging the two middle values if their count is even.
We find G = 301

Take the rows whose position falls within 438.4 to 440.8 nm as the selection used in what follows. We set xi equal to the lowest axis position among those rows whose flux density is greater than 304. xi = 438.531 nm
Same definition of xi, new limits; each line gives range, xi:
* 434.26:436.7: 434.410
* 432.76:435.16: 432.813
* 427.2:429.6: 427.268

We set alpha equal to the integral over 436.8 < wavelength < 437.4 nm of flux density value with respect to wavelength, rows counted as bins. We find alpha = 180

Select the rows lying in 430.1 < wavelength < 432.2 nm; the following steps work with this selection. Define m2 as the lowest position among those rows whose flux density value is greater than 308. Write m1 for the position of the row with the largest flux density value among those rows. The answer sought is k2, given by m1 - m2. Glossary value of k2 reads 1.39 nm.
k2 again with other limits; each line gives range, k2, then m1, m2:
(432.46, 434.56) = 0.80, 433.311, 432.514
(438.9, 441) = 1.62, 440.961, 439.339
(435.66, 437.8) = 1.81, 437.623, 435.813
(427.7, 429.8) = 1.58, 429.537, 427.957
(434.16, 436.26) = 1.90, 436.114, 434.210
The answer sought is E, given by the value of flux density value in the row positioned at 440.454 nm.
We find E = 334.6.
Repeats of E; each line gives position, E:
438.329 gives 301.2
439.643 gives 333.6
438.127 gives 339.6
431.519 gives 320.6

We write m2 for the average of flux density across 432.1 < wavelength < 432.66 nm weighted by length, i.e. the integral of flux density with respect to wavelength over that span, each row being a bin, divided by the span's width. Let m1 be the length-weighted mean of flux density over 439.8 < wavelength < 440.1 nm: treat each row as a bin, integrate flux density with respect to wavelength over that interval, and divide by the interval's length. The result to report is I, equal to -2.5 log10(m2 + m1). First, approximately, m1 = 230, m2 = 319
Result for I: -6.849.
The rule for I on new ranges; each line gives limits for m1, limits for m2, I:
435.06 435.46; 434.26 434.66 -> -6.953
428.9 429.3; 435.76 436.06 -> -6.918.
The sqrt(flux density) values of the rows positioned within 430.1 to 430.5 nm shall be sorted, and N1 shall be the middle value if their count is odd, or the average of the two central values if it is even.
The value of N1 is 16.8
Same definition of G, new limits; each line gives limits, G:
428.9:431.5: 285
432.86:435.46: 296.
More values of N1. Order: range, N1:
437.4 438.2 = 18.6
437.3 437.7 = 19.5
